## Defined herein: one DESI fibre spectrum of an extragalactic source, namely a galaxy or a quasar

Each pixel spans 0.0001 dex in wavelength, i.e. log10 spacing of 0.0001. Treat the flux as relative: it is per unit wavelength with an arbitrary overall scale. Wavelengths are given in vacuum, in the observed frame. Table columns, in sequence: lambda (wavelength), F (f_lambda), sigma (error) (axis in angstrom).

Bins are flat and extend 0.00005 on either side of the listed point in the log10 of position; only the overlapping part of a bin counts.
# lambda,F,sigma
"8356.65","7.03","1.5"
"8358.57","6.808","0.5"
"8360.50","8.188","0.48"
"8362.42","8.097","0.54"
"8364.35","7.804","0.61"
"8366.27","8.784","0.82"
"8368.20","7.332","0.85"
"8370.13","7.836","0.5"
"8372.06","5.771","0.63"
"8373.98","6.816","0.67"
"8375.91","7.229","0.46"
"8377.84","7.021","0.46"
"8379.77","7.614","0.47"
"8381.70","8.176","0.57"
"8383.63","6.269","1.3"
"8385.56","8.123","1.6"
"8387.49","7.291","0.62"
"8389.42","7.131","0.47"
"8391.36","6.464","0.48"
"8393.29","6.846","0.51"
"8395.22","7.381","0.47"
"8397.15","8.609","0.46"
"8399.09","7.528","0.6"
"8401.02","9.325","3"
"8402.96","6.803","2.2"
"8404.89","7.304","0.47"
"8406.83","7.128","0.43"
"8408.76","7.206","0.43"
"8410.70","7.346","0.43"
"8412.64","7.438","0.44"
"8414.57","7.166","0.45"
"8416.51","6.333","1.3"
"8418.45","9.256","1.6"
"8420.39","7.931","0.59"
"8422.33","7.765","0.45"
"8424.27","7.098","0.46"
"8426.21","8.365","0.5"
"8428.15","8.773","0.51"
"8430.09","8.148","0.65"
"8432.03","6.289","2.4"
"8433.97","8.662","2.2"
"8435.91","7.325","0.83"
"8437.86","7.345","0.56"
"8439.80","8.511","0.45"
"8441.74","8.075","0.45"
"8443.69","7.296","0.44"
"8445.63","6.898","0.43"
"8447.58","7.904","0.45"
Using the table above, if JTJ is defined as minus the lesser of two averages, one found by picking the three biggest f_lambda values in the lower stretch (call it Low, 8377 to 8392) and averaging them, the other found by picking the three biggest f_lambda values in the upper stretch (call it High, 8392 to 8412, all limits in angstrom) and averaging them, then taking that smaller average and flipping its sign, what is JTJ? -7.97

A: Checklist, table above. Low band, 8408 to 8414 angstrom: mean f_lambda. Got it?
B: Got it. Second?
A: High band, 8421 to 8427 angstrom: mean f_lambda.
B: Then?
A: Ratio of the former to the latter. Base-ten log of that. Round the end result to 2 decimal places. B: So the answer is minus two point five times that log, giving 0.06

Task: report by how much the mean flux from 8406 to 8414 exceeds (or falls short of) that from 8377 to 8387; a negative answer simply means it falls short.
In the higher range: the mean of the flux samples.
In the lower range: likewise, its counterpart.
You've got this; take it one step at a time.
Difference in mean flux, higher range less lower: -0.2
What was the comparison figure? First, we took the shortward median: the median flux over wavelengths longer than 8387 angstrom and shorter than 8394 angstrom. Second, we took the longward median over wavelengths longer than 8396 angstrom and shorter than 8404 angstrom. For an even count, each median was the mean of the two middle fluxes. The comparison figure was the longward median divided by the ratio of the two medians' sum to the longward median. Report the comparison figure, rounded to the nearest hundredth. 4.32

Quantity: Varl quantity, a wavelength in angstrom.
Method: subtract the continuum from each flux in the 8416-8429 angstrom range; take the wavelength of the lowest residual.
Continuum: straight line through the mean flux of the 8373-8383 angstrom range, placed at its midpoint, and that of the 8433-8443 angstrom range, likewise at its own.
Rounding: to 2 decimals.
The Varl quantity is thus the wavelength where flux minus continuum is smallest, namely 8416.51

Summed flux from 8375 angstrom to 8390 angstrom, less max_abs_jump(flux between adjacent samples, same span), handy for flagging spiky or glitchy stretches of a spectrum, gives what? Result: 57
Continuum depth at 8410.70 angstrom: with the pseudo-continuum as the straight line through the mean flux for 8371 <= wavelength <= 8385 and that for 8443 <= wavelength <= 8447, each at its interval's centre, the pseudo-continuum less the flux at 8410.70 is -0.3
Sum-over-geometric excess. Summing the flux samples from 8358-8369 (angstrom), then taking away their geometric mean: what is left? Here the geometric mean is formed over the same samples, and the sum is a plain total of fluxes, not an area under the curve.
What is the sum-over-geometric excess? 39.2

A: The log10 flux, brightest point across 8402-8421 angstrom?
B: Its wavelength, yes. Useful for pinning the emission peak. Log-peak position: 8418.45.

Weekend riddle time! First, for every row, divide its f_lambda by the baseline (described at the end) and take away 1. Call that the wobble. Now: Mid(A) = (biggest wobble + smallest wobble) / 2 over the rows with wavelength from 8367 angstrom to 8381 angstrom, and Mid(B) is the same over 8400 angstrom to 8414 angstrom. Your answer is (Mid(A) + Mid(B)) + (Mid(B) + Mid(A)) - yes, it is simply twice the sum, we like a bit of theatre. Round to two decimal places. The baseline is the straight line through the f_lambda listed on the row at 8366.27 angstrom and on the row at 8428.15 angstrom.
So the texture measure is -0.61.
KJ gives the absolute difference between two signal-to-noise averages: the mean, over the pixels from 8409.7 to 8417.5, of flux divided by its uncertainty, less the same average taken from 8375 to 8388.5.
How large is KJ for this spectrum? 1.8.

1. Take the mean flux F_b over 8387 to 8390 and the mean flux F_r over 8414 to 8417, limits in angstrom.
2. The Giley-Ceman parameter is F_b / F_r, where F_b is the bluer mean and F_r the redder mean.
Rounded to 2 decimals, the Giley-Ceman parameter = 1.07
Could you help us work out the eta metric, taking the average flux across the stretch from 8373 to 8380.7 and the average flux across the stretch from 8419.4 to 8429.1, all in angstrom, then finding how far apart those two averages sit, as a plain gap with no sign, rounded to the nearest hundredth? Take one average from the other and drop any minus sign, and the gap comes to 0.82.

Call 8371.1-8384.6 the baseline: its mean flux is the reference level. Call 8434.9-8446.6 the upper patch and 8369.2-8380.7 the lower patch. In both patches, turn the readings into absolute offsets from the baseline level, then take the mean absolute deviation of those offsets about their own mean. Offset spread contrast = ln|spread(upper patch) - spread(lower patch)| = -2.5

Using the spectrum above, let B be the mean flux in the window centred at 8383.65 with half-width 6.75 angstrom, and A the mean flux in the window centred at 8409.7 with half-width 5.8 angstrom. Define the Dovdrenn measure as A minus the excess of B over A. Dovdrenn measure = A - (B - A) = 7.2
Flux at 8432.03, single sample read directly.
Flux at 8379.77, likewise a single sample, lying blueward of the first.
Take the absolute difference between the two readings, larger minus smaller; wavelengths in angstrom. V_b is 1.3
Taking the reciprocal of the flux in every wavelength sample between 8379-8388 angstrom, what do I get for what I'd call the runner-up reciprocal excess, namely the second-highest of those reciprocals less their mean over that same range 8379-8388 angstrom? 0.0025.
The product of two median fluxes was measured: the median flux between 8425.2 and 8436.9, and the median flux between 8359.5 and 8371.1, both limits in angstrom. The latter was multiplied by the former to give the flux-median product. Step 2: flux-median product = 66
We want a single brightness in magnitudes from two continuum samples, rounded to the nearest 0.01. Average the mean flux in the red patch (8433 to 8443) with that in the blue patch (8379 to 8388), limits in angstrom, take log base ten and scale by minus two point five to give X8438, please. -2.22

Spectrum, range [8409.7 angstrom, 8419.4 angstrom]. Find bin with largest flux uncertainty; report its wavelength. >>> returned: 8418.45 angstrom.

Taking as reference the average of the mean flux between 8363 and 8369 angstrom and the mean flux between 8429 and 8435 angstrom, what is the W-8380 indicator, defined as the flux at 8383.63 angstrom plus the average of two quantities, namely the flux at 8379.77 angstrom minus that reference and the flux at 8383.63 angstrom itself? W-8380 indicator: 9.3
